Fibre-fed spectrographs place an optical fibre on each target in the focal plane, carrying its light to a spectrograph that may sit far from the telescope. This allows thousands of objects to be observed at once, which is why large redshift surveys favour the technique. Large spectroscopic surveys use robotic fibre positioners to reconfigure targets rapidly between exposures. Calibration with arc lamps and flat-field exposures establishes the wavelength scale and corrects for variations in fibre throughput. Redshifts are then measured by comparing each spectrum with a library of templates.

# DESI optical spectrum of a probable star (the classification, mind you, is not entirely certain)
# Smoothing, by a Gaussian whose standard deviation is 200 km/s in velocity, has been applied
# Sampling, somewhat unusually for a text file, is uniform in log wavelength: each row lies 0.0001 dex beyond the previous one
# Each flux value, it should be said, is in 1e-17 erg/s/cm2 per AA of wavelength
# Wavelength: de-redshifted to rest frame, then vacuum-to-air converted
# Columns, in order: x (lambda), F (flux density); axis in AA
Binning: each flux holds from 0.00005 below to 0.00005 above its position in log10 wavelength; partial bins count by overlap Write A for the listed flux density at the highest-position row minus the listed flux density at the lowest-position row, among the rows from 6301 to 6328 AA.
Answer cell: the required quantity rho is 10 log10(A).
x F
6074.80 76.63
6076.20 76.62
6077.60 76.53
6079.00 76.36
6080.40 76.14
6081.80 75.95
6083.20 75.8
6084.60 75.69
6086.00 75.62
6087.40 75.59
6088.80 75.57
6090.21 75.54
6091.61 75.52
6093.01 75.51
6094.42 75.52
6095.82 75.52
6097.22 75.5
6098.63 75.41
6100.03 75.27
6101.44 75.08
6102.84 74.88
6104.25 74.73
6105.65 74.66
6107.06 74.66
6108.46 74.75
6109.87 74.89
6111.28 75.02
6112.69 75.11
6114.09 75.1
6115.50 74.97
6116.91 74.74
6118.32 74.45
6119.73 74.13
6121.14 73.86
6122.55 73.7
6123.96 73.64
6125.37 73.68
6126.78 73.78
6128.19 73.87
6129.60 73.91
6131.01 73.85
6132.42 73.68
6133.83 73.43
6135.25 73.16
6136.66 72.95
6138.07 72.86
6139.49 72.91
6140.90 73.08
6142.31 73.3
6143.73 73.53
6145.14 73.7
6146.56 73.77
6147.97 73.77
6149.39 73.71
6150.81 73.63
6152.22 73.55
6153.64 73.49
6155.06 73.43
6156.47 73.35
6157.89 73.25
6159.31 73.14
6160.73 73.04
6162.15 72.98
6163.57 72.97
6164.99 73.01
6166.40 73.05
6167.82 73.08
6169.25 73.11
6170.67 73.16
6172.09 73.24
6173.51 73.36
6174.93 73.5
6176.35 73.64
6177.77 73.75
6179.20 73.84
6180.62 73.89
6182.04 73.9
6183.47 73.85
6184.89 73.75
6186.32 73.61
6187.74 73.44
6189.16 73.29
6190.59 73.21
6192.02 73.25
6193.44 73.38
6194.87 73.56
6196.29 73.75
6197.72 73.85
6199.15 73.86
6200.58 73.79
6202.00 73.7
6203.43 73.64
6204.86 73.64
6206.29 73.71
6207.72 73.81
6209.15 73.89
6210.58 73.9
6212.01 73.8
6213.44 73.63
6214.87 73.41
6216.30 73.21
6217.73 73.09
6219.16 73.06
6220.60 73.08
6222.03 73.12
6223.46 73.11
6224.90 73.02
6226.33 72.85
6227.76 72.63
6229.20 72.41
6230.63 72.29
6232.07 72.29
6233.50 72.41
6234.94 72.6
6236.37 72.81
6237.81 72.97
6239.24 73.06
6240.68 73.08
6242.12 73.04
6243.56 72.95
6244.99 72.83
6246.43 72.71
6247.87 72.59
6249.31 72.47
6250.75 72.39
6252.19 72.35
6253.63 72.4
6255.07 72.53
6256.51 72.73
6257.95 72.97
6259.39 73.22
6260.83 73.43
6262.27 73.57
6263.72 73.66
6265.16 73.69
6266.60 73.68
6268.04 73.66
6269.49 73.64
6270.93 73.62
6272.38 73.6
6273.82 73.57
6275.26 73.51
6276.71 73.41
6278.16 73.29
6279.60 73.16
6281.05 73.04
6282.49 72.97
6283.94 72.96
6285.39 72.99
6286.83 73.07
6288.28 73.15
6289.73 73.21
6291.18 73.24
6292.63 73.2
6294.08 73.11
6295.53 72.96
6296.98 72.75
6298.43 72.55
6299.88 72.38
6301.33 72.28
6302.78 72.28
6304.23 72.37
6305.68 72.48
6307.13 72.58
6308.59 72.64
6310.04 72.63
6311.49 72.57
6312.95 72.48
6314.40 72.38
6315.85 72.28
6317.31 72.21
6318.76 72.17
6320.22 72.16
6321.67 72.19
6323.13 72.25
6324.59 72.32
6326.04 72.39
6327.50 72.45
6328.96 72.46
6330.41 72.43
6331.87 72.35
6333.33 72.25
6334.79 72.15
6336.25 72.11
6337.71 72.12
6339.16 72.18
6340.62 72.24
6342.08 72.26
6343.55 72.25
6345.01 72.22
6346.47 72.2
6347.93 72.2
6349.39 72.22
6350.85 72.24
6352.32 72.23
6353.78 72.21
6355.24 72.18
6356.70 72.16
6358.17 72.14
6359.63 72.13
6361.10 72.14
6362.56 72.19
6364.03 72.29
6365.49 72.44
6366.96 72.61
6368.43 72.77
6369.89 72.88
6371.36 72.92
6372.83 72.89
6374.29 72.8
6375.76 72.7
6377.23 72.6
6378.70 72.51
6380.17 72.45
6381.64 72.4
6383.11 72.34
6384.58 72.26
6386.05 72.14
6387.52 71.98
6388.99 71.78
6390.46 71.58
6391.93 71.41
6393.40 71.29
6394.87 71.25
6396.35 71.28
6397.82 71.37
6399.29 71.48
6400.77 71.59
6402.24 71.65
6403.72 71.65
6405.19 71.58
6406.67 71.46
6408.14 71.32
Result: -7.7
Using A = 0.17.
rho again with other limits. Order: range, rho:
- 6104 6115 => -4.3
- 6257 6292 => -5.7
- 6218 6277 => -4.6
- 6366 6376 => -10.5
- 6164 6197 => -1.3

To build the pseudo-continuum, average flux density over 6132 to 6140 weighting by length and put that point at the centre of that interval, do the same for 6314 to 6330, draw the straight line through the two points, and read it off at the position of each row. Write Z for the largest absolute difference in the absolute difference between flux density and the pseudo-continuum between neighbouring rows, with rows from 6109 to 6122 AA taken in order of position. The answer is 0.31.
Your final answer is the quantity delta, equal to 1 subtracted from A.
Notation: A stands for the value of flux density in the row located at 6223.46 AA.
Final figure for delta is 72.1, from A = 73.11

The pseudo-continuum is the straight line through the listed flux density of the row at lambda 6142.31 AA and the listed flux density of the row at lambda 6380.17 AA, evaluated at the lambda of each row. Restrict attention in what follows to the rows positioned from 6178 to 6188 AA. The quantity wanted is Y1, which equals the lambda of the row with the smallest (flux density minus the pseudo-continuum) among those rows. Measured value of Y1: 6187.74 AA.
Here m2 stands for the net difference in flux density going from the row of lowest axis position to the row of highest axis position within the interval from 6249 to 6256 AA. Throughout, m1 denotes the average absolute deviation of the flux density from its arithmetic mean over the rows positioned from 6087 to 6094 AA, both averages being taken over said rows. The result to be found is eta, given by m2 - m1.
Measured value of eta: 0.0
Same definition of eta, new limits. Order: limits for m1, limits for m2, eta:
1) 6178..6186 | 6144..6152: -0.1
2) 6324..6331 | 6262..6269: 0.0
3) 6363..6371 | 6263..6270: -0.2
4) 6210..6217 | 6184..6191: -0.8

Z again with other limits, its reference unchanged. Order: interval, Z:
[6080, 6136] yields 0.31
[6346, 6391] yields 0.19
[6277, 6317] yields 0.20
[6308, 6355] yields 0.09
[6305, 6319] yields 0.11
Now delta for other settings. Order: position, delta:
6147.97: 72.8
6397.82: 70.4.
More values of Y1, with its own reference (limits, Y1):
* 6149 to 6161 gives 6160.73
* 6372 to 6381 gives 6380.17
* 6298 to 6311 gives 6301.33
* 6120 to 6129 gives 6123.96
